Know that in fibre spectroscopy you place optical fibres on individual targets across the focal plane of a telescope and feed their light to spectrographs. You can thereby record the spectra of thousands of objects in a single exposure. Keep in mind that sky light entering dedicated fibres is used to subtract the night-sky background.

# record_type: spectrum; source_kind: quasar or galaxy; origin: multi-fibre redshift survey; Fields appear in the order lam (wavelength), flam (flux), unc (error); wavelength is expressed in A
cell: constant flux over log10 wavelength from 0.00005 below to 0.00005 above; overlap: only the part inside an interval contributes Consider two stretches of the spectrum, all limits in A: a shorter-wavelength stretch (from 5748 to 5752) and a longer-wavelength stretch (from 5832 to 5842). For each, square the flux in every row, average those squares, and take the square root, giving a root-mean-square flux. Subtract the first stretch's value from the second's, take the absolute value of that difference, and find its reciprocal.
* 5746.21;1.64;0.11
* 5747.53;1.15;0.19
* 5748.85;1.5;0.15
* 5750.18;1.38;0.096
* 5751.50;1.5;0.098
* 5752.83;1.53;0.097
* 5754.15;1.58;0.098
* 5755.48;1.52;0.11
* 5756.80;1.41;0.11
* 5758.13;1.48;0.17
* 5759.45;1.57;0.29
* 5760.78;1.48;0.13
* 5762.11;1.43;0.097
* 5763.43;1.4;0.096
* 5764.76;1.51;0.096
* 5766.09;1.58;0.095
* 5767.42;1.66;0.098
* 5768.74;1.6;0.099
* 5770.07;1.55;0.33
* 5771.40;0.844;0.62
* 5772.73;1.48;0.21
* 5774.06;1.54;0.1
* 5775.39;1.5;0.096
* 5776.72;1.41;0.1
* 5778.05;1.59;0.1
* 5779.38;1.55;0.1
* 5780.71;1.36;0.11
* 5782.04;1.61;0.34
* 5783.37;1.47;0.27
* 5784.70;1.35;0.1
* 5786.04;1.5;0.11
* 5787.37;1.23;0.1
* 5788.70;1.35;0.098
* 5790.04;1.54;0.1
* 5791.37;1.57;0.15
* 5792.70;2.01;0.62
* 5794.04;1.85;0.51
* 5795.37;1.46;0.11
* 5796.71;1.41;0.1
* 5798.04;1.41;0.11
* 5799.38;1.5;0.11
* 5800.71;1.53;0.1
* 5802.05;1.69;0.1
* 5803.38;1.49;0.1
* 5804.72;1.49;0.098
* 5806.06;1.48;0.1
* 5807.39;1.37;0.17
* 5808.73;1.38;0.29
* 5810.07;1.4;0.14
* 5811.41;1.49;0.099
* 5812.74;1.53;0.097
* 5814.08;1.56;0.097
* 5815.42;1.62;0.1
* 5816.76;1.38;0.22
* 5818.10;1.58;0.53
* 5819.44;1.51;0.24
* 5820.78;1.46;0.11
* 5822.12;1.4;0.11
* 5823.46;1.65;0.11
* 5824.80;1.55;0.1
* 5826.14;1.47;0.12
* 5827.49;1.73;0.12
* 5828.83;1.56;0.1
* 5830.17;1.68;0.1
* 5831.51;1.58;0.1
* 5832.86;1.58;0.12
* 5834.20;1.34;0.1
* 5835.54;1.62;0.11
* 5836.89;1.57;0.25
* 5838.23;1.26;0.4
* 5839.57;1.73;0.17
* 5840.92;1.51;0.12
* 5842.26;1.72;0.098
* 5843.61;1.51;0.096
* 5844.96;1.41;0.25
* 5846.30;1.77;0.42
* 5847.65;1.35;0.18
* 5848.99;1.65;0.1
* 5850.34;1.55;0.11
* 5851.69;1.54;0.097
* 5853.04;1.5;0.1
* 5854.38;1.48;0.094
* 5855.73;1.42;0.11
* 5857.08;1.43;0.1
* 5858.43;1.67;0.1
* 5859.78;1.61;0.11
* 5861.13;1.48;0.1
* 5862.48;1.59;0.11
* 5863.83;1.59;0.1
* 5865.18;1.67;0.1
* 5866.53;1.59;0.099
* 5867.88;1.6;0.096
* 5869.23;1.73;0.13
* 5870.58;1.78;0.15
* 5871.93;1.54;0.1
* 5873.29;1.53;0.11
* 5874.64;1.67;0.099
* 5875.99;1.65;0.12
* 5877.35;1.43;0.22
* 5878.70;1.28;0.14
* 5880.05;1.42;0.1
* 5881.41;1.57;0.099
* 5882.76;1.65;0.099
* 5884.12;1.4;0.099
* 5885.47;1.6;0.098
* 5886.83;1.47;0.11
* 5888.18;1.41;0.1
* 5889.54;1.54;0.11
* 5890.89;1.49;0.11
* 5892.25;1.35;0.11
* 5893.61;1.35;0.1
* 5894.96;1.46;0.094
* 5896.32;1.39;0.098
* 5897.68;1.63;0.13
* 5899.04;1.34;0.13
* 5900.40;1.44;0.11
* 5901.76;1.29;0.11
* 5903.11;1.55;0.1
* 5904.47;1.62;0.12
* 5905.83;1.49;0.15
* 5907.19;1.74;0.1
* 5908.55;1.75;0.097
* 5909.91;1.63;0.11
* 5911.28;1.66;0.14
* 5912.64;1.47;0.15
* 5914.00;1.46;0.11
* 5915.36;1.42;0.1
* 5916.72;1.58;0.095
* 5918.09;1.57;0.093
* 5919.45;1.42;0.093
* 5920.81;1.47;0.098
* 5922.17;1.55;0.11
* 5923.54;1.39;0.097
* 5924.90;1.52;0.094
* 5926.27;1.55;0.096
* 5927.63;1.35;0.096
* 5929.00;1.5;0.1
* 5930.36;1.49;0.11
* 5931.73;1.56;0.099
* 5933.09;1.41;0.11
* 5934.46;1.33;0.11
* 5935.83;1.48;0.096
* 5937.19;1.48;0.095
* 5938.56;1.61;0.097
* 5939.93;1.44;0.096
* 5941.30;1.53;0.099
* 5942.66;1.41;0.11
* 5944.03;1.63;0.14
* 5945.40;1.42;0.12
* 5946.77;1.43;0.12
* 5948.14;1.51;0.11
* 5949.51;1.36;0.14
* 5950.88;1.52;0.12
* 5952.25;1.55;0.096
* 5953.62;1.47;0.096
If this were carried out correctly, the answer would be 16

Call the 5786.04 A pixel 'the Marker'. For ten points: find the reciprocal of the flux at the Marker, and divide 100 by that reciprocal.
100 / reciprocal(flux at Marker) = 150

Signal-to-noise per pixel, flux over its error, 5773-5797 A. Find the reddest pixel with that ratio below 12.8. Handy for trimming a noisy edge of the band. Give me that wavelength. 5794.04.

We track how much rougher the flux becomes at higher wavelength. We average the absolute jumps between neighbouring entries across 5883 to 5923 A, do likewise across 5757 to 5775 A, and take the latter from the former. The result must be -0.05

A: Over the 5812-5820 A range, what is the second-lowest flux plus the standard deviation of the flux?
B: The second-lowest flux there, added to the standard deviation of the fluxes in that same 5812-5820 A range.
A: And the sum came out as 1.59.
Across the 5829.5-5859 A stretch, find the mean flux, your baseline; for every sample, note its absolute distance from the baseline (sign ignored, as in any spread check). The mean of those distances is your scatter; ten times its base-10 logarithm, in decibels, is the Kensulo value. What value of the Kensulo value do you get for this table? -9.7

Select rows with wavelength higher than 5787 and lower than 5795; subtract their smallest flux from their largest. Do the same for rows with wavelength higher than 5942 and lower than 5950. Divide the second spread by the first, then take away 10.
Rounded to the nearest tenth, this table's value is -9.7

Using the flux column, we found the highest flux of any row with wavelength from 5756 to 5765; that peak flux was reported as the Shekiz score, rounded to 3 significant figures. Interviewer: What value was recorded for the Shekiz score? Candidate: 1.57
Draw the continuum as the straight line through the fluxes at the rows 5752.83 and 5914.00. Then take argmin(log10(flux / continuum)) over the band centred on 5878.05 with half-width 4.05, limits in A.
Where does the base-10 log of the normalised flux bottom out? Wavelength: 5878.70 A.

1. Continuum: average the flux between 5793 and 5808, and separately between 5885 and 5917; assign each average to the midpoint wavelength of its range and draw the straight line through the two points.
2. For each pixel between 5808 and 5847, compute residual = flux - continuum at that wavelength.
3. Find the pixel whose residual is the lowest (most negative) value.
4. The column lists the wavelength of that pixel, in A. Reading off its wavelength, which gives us 5838.23 A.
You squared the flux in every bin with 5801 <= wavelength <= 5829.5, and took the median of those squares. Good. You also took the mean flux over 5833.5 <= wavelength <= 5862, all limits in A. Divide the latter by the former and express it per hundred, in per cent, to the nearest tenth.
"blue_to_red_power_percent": 68.9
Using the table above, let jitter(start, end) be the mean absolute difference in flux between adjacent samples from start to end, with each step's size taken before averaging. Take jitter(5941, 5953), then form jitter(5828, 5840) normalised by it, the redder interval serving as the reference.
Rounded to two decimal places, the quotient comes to 1.60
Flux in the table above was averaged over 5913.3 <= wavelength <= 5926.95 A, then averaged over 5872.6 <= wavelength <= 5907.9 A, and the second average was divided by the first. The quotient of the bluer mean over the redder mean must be 1.00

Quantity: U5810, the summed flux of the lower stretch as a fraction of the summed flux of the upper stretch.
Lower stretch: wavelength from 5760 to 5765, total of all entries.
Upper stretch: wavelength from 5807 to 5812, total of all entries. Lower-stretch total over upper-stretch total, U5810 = 1.03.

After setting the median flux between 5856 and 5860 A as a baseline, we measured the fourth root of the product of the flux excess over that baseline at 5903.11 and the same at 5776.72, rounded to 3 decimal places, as 0.331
